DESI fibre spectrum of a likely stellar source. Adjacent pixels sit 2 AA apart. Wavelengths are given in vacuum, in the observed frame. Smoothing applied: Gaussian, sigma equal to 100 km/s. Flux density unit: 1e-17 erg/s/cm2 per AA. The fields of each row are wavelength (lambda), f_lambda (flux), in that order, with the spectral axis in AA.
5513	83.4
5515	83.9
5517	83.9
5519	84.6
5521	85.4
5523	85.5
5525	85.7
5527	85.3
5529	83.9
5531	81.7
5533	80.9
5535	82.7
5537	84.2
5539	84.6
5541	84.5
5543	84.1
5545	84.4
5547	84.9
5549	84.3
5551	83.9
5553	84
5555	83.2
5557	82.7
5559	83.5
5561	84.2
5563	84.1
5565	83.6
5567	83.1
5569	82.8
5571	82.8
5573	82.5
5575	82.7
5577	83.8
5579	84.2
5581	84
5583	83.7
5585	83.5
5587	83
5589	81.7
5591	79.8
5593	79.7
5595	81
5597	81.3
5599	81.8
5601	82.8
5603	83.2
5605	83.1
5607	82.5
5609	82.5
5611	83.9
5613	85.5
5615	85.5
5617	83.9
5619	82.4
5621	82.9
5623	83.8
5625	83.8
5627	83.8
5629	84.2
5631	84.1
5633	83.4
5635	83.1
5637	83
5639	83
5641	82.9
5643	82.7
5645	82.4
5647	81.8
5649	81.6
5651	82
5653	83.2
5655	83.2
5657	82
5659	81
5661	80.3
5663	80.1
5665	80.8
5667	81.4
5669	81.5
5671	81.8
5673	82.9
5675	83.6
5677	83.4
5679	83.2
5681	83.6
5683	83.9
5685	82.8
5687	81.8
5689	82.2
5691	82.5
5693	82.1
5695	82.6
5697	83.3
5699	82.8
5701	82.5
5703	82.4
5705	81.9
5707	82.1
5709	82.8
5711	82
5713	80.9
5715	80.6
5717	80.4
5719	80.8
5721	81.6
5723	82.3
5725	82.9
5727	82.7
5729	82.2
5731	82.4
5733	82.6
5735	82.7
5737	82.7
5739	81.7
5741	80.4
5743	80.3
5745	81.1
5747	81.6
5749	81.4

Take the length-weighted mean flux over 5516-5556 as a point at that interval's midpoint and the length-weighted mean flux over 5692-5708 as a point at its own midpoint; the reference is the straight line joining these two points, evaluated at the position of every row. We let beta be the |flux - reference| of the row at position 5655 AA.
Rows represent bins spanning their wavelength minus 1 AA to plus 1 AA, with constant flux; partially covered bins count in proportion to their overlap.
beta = 0.3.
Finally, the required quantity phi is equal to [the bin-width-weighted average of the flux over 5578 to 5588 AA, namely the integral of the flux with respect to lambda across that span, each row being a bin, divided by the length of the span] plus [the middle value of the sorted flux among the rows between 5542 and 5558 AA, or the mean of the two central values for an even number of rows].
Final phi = 167.7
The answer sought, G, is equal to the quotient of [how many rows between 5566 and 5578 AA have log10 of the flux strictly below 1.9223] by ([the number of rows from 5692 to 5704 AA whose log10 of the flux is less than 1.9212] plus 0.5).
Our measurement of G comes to 0.77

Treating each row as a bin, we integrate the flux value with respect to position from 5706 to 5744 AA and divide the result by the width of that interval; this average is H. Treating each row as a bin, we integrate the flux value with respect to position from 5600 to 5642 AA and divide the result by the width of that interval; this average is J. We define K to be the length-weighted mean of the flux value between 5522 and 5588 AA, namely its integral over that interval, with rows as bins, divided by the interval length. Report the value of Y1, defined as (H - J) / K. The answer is -0.020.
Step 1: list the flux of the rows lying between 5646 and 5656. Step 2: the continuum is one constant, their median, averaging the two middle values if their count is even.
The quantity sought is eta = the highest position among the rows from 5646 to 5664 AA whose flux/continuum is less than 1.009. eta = 5663 AA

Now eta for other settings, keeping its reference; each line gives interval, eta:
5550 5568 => 5557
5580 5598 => 5597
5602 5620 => 5619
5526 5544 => 5535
